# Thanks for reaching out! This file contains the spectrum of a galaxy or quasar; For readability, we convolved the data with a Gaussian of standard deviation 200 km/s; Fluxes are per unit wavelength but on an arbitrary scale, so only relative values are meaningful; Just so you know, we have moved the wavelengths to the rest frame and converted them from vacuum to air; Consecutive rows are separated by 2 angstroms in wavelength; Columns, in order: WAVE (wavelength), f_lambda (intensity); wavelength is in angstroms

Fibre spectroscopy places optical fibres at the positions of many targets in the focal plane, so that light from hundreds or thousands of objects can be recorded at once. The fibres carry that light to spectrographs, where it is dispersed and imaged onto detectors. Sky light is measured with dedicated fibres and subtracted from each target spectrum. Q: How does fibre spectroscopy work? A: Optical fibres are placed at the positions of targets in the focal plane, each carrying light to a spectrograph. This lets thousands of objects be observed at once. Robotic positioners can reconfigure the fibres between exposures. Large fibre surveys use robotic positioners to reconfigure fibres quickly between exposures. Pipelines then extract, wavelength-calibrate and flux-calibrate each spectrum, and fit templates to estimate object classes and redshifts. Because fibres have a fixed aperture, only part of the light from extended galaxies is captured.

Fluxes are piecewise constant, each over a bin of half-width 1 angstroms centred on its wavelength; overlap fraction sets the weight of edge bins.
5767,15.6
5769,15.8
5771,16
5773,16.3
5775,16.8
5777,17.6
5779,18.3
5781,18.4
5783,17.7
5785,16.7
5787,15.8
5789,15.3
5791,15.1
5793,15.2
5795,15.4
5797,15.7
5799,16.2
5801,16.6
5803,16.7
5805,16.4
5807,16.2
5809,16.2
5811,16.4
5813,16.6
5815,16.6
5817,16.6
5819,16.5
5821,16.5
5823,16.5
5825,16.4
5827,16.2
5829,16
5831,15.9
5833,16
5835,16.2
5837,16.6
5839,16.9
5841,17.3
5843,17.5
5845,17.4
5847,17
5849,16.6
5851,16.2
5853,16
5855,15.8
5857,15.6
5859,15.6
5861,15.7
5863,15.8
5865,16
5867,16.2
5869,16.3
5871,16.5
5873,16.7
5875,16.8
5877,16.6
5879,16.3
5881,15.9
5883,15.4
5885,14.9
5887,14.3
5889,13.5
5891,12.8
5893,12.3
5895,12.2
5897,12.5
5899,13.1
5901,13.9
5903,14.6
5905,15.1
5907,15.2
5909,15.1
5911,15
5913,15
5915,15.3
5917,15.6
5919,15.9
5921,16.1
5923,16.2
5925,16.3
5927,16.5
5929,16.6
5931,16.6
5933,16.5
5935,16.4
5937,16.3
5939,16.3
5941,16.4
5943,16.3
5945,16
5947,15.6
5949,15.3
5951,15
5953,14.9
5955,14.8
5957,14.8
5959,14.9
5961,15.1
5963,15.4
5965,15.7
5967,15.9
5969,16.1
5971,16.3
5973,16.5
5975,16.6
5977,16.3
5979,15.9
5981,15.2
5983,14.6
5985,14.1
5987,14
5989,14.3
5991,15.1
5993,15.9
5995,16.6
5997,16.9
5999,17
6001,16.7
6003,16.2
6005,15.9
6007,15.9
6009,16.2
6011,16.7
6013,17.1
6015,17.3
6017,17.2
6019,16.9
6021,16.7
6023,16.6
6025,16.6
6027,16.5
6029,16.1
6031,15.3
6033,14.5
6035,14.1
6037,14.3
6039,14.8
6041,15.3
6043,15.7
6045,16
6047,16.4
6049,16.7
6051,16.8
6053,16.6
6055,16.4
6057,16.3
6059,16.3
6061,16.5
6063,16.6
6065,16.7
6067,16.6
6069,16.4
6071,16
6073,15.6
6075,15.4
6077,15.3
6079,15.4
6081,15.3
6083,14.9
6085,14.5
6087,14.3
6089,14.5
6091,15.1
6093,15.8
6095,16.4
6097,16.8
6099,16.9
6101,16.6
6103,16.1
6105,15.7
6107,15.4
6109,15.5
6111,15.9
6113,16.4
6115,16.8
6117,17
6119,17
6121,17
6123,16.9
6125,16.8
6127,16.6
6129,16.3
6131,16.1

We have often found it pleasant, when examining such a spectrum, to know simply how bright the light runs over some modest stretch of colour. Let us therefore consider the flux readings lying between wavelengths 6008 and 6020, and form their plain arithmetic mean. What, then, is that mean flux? 16.9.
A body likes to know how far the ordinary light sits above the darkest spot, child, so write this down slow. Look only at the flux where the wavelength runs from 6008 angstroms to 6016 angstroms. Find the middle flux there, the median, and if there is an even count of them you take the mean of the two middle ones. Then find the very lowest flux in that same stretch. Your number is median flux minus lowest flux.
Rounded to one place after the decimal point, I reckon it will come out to 0.7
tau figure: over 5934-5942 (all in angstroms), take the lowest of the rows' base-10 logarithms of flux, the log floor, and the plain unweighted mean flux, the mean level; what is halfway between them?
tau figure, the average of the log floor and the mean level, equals 8.8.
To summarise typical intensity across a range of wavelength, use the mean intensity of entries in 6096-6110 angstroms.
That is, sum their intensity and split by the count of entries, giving 16.1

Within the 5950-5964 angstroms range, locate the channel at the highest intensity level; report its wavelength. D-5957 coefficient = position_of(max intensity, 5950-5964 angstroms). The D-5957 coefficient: 5963 angstroms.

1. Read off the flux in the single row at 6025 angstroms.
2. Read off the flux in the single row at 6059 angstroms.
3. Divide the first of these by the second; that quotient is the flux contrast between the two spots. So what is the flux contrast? 1.02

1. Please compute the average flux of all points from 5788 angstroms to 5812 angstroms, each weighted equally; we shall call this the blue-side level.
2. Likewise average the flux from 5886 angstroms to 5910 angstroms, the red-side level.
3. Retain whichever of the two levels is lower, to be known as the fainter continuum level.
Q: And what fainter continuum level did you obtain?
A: 13.7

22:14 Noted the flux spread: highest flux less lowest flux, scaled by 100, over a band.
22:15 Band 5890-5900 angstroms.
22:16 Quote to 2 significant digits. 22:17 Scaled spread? 90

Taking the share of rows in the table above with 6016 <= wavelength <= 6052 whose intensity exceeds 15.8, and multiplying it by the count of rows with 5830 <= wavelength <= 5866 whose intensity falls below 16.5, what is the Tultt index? 7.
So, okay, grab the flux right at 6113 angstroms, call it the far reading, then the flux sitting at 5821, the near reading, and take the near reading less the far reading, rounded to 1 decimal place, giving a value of 0.1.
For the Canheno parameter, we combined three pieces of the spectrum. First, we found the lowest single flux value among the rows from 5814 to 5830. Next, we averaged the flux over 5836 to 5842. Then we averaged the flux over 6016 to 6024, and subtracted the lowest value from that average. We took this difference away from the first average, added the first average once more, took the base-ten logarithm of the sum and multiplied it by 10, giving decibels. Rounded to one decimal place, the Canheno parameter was 15.2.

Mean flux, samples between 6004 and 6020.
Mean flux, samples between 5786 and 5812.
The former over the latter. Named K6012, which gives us 1.04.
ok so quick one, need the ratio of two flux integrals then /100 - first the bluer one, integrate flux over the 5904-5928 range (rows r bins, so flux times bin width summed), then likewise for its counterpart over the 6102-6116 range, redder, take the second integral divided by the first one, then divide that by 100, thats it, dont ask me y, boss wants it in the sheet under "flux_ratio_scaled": 0.0060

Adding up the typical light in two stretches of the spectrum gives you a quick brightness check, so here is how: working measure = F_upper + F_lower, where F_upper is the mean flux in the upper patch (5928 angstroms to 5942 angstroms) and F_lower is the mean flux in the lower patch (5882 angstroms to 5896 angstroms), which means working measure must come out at 30.1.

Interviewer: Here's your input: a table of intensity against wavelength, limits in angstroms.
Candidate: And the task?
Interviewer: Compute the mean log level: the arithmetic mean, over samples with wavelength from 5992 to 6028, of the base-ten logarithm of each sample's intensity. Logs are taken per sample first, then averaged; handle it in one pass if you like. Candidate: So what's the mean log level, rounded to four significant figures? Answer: 1.220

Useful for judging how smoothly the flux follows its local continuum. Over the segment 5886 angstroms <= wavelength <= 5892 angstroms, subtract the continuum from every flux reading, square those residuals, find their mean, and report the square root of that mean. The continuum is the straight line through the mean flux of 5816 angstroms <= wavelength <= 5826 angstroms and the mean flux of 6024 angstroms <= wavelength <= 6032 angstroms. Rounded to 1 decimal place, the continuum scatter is 2.9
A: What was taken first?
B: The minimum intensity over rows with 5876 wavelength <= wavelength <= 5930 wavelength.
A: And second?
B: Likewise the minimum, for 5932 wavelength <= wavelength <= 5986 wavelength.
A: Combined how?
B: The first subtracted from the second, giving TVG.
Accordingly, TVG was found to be 1.9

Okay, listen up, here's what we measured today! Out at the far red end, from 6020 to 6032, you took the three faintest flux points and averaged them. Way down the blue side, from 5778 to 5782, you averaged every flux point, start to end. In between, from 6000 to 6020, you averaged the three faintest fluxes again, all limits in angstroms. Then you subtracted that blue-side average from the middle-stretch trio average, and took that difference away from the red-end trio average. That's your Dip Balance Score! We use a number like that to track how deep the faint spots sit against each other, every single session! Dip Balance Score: 18.3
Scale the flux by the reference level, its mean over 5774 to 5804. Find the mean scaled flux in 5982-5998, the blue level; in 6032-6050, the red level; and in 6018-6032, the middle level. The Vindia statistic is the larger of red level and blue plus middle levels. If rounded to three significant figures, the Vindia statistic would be 1.91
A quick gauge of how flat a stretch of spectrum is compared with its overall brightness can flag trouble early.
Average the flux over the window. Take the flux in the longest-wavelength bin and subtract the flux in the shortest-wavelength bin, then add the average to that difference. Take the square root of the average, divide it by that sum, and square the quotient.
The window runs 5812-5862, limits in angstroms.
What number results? 0.068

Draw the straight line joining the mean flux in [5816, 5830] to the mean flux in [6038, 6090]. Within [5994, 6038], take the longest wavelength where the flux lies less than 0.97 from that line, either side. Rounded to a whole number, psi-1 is 6031 angstroms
